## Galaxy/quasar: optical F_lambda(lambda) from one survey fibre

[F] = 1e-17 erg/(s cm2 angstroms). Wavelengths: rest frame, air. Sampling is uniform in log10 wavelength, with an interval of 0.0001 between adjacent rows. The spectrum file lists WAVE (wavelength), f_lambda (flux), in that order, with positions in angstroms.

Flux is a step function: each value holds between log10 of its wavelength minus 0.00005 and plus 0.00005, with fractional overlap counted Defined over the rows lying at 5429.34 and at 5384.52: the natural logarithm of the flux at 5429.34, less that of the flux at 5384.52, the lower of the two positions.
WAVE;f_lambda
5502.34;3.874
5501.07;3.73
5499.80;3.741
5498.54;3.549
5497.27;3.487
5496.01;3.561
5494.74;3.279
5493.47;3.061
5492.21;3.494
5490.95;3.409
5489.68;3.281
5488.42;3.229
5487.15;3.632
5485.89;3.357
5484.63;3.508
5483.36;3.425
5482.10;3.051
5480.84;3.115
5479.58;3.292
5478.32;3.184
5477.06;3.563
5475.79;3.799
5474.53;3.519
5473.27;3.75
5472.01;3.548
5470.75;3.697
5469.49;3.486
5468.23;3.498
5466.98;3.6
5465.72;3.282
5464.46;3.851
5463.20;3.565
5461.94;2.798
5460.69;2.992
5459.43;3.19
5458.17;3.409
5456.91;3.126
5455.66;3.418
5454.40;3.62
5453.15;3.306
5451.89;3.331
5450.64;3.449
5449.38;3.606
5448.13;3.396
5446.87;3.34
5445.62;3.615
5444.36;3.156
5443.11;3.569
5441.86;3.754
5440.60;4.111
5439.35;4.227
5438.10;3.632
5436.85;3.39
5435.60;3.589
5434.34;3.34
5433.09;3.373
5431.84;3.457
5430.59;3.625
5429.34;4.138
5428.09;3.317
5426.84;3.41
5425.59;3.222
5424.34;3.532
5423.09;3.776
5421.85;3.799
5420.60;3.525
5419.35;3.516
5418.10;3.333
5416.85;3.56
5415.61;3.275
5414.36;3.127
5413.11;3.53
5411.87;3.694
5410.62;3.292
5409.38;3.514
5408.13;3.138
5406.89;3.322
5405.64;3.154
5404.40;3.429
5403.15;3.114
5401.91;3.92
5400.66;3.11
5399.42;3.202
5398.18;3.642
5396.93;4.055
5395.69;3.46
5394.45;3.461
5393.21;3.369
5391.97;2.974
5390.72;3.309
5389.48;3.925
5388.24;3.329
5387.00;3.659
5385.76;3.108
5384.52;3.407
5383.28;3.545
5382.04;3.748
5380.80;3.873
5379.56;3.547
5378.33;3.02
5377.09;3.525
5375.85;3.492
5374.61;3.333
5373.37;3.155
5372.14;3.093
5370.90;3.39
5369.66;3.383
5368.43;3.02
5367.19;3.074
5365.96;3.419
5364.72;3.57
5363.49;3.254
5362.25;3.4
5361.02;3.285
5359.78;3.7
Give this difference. 0.19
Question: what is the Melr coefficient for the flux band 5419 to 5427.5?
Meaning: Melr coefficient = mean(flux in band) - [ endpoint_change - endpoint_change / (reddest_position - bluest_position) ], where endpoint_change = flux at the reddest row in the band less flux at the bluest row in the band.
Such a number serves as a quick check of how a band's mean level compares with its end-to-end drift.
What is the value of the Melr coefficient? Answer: 3.63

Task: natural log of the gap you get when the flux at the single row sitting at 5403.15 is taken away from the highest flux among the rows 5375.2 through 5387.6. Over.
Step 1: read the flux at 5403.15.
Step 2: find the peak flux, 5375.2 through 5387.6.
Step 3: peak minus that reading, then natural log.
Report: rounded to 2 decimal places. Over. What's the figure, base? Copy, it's -0.28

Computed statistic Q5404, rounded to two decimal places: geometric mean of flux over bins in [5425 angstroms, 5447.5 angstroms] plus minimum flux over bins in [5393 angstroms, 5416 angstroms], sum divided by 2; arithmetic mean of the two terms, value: 3.33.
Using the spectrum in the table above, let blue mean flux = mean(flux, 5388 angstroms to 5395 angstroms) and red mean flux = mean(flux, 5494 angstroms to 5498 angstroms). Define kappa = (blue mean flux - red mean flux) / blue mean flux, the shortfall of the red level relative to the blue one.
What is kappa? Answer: -0.01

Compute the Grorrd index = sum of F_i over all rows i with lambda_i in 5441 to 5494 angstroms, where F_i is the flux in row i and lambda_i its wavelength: 143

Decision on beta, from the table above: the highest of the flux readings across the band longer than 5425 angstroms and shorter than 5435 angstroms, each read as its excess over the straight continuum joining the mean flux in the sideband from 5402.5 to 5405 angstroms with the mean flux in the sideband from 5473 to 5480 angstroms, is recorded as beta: 0.8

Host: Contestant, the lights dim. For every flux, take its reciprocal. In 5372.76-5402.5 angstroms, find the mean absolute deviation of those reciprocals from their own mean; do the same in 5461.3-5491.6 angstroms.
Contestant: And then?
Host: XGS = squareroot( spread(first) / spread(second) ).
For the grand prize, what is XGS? 1.07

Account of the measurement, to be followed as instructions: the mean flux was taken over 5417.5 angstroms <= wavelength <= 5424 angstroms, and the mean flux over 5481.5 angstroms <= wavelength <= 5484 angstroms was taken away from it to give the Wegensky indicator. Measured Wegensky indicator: 0.35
